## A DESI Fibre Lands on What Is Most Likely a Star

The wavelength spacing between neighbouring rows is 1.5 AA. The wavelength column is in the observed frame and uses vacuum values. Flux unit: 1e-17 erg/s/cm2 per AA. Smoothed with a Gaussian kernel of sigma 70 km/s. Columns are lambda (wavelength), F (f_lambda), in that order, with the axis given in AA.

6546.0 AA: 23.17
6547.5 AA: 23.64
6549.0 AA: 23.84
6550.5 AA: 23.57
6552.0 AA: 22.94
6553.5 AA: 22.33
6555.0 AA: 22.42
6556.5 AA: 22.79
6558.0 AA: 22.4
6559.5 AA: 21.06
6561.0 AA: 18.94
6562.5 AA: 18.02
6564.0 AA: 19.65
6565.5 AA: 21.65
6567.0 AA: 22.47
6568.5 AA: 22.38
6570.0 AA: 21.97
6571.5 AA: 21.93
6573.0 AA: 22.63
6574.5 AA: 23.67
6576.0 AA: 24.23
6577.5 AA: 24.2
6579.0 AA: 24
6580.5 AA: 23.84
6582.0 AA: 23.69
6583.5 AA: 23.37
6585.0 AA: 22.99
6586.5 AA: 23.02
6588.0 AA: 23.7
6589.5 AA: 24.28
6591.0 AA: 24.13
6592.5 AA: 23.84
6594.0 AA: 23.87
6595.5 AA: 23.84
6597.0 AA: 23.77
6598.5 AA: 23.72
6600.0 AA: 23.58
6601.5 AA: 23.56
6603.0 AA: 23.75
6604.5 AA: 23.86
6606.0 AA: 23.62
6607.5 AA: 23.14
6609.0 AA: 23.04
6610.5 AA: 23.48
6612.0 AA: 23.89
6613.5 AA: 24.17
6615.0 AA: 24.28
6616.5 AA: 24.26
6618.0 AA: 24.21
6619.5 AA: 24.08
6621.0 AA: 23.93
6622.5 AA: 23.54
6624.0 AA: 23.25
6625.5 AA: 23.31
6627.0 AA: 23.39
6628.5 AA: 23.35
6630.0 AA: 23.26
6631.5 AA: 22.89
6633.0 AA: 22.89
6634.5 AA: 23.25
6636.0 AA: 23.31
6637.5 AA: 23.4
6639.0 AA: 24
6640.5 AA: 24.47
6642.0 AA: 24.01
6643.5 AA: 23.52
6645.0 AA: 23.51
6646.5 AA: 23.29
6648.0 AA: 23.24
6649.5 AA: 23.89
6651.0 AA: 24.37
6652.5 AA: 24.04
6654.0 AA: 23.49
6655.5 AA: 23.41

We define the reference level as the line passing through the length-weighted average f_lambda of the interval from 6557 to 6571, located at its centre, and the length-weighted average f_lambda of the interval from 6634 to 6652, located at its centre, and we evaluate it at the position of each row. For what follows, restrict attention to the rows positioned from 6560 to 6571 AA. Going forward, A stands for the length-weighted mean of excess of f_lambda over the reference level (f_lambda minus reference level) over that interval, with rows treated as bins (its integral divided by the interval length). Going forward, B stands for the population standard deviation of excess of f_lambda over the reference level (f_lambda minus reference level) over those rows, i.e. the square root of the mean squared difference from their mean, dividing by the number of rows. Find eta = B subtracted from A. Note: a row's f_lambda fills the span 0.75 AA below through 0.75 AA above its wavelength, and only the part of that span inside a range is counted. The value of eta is -1.9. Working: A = -0.3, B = 1.59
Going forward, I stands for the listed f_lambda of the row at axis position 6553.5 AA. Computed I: 22.33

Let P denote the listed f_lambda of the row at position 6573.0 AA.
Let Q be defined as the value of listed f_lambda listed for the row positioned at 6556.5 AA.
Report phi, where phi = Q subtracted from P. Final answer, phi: -0.16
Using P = 22.63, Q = 22.79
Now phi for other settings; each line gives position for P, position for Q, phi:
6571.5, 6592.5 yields -1.91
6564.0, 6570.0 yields -2.32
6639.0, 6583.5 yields 0.63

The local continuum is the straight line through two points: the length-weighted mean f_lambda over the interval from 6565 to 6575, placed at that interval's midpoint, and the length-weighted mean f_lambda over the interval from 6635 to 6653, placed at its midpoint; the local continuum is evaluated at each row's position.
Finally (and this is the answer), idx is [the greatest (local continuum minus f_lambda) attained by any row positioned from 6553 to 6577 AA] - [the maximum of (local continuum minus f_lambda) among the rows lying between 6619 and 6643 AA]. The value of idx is 3.6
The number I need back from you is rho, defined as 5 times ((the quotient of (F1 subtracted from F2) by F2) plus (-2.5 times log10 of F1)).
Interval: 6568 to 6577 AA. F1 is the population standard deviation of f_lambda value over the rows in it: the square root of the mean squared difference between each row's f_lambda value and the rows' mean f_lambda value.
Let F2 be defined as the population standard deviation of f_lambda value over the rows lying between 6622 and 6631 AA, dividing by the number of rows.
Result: -38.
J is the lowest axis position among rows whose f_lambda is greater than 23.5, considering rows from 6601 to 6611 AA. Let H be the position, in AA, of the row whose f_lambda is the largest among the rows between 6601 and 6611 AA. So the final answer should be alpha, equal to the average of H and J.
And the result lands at 6603.0 AA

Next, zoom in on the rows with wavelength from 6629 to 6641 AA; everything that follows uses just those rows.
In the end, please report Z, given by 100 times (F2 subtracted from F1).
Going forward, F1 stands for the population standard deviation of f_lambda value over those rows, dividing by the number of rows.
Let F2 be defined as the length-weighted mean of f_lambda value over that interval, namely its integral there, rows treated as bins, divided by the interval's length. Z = -2290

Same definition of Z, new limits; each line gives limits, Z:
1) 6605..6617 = -2327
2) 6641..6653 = -2337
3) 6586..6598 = -2347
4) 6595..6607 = -2359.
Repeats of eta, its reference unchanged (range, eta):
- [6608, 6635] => 0.0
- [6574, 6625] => 0.9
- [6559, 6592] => -0.3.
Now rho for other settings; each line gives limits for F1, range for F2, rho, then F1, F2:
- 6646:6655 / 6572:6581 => 6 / 0.4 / 0.54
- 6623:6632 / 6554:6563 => 14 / 0.2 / 1.84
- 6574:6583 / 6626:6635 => 8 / 0.2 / 0.20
